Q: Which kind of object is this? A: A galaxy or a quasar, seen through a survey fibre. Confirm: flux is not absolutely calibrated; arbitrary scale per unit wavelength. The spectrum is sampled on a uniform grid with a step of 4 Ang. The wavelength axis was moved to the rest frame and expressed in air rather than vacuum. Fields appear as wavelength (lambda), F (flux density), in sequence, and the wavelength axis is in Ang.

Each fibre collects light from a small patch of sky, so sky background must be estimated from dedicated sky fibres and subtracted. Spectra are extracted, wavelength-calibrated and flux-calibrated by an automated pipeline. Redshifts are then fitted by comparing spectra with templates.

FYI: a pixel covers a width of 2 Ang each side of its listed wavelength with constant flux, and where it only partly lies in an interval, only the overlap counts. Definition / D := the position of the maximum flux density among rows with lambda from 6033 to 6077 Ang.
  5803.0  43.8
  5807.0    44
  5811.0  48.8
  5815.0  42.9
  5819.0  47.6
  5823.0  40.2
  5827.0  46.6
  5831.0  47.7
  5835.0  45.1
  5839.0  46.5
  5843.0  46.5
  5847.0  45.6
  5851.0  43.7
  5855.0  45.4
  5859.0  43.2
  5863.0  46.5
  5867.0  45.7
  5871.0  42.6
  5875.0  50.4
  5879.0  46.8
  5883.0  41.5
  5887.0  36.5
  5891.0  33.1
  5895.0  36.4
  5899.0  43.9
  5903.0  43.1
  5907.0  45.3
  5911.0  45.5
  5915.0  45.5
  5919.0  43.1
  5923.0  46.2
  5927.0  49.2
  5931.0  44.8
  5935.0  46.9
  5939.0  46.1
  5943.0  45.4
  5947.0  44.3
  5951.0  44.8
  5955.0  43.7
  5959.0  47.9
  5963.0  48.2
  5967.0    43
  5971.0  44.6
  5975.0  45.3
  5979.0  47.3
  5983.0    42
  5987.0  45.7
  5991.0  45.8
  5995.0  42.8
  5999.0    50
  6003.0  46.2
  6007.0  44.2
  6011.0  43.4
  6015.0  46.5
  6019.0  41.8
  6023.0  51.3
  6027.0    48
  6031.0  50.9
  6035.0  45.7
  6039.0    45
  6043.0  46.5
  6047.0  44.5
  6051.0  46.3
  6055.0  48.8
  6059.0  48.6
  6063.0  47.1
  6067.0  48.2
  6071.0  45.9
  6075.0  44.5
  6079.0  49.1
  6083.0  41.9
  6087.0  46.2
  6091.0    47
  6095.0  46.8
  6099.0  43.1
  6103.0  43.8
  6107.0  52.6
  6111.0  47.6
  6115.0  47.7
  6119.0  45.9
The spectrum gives 6055.0 Ang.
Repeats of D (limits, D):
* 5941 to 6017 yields 5999.0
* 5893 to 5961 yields 5927.0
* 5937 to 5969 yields 5963.0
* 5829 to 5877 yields 5875.0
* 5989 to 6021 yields 5999.0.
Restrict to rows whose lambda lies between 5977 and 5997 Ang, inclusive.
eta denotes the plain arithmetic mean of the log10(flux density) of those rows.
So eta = 1.650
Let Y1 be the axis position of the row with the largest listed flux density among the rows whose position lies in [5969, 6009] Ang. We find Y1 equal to 5999.0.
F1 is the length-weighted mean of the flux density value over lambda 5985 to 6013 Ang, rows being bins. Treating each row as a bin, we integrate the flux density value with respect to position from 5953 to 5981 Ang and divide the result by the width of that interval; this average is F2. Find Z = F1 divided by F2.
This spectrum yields 0.99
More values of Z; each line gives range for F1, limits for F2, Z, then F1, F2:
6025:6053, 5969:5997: 1.04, 46.7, 44.8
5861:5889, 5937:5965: 0.97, 44.3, 45.8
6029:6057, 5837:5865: 1.03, 46.8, 45.3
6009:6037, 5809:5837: 1.03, 46.8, 45.6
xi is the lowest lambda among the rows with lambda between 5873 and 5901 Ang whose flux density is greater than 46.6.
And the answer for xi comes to 5875.0 Ang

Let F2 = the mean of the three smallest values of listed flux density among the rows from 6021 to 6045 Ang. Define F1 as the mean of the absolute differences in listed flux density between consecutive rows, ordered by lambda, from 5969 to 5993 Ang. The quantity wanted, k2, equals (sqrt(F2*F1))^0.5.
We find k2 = 3.22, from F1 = 2.4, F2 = 45.7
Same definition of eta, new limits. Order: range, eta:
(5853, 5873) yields 1.650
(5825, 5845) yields 1.667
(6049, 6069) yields 1.679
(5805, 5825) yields 1.649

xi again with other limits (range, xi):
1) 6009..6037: 6023.0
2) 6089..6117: 6091.0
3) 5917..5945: 5927.0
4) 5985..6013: 5999.0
